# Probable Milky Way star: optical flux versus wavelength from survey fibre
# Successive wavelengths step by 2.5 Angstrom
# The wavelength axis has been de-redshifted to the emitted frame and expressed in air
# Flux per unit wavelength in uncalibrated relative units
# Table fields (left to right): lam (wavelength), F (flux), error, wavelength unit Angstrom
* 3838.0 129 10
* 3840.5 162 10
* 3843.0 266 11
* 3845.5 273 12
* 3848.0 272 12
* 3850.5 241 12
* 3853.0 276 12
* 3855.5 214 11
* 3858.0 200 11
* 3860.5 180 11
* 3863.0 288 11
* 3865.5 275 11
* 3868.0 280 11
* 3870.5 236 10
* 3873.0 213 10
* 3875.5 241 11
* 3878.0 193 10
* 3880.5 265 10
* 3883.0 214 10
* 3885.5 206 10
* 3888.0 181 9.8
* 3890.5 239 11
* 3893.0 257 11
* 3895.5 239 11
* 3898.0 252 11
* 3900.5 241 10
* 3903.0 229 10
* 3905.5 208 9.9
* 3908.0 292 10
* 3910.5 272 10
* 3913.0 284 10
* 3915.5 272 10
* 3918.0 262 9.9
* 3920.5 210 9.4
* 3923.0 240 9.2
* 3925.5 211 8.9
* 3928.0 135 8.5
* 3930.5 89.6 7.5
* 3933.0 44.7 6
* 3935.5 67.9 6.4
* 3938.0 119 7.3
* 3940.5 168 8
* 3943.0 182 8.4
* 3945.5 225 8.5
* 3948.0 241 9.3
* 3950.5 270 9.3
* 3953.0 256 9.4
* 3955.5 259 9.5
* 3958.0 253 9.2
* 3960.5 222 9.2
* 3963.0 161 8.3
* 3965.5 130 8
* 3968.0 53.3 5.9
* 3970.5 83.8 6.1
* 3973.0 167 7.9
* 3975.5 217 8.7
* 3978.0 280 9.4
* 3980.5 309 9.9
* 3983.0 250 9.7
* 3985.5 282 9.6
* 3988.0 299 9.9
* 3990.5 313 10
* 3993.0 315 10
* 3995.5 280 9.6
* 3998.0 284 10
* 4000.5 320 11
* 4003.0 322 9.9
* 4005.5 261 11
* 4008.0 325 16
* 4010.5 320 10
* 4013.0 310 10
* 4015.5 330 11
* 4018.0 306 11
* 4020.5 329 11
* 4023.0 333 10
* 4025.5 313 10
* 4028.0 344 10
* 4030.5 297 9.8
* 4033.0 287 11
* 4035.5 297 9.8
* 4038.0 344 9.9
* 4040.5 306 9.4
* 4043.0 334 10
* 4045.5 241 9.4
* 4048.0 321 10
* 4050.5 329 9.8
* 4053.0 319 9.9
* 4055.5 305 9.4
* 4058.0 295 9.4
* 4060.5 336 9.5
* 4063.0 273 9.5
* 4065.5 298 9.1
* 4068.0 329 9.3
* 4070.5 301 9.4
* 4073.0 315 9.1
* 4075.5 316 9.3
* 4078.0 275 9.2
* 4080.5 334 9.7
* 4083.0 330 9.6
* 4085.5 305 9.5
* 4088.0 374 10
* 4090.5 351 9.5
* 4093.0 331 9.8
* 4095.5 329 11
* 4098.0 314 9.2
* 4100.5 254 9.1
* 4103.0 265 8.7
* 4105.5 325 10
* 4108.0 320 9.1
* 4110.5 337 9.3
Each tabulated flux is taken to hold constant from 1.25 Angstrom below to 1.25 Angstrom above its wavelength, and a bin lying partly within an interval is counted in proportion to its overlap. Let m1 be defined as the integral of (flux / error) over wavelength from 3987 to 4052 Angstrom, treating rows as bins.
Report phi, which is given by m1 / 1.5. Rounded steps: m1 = 1962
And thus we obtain 1308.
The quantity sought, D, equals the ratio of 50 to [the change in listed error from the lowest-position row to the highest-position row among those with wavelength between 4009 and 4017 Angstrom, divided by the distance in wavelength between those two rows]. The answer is 250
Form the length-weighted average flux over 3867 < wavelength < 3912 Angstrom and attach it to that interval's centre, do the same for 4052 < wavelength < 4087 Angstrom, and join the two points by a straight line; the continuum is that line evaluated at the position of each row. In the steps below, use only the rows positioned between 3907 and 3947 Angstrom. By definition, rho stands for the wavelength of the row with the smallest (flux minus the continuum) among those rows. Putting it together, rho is 3933.0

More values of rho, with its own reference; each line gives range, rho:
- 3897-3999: 3968.0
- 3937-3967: 3965.5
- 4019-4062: 4045.5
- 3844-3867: 3860.5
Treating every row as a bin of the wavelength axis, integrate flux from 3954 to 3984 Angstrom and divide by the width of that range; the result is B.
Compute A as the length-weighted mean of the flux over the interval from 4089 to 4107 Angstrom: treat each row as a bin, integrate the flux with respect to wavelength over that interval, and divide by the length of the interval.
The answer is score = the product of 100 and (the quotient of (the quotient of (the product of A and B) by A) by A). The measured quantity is 64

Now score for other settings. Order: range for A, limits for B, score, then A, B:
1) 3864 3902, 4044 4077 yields 130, 236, 306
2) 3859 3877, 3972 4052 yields 123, 243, 299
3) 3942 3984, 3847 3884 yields 114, 209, 239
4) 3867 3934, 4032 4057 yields 138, 223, 308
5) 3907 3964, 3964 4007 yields 119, 206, 245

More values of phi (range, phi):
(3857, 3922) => 1006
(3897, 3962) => 989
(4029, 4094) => 1411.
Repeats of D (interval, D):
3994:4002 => 179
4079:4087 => -1250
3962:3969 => -104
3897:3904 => -250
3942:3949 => 278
